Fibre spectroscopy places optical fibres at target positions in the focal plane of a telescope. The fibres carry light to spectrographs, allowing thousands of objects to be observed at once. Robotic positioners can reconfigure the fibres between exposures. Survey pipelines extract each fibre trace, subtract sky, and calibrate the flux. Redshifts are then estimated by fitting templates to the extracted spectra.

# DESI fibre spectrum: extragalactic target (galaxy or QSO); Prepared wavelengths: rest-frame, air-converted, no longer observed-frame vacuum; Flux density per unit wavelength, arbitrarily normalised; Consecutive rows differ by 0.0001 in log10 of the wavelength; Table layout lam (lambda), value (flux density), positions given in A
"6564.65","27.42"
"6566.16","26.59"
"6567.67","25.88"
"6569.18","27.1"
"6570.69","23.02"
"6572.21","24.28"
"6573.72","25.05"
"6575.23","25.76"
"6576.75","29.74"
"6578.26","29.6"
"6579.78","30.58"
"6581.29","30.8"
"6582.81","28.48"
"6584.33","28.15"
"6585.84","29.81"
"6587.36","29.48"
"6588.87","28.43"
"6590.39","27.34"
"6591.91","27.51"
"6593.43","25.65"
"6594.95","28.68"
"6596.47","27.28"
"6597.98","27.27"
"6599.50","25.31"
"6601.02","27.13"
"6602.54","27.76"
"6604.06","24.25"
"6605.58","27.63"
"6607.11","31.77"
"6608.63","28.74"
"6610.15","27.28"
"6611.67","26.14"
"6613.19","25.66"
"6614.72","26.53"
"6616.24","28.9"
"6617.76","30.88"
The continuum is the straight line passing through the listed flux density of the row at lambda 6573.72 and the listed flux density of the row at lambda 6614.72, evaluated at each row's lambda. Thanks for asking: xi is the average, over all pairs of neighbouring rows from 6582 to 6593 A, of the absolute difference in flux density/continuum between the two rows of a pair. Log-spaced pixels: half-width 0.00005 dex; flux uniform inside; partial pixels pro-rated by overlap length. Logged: 0.031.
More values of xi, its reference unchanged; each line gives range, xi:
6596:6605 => 0.061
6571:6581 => 0.051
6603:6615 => 0.079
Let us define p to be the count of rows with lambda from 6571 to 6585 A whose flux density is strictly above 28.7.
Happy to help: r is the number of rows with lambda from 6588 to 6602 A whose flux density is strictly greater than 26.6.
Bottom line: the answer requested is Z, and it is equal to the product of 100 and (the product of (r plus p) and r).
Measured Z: 7700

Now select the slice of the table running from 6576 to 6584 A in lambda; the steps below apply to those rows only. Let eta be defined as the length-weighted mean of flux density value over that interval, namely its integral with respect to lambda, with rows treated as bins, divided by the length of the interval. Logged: 29.7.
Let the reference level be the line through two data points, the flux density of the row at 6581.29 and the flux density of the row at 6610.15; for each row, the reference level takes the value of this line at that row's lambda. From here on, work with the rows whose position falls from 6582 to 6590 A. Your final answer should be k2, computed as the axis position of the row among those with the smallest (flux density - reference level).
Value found 6584.33 A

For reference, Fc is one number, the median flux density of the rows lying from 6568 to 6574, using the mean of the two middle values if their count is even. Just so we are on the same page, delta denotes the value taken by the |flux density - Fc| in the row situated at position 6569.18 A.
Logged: 2.4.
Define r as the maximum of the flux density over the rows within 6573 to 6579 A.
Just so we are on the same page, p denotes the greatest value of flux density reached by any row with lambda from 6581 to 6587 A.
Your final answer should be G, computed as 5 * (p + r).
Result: 303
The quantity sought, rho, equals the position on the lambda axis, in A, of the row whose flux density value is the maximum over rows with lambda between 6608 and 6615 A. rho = 6608.63 A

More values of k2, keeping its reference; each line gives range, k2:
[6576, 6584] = 6582.81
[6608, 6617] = 6613.19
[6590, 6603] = 6593.43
